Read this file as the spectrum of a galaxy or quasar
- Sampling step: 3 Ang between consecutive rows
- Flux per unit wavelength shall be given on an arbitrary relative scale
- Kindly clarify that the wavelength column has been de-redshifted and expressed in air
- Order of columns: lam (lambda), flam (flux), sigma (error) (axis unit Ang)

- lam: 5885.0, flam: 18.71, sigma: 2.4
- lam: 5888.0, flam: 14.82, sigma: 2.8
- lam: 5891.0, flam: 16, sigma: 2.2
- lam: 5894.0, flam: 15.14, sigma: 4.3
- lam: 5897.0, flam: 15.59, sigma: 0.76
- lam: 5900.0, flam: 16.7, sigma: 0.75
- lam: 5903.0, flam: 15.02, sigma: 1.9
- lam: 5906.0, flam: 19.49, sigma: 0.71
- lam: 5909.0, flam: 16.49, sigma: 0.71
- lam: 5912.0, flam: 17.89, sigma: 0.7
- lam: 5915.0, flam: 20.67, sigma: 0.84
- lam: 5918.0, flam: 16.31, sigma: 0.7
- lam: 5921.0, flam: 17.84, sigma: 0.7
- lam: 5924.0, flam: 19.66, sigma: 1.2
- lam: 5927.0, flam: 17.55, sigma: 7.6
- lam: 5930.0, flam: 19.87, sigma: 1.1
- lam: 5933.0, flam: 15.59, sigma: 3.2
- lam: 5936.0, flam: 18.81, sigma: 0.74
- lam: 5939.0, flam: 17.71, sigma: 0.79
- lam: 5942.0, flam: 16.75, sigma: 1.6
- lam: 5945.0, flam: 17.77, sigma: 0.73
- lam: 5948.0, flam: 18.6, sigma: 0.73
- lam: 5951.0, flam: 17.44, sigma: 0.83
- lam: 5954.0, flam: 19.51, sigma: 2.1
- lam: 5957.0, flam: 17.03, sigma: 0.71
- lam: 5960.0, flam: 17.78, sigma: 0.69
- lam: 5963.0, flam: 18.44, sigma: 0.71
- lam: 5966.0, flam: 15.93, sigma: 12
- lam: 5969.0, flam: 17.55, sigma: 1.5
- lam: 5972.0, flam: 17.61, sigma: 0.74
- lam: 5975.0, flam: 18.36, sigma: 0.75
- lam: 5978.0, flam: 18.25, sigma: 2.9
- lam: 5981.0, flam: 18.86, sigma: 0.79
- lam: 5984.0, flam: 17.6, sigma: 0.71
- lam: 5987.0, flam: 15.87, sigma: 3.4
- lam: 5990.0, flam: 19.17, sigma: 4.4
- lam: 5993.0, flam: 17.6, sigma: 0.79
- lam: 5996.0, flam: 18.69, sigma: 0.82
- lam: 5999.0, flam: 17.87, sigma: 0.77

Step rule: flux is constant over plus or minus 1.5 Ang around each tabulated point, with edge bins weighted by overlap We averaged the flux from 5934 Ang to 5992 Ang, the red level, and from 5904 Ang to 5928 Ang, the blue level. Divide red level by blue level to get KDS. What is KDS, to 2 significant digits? 0.98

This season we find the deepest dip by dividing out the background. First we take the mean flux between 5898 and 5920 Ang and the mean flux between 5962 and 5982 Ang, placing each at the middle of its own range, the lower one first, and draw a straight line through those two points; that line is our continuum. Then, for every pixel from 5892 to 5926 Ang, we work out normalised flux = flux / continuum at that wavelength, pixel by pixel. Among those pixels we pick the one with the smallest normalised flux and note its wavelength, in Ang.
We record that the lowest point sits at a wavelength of 5903.0 Ang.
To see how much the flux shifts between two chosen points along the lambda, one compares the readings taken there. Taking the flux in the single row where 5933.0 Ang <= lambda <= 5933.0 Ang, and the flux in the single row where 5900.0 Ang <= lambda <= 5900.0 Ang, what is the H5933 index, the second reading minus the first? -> 1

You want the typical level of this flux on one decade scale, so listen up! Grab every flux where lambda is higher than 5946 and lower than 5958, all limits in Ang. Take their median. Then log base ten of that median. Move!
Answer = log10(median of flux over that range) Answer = 1.26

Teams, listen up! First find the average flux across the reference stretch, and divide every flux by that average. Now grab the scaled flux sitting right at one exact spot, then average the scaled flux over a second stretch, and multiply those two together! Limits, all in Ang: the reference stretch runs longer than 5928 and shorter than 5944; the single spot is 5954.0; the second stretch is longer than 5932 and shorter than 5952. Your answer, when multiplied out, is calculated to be 1.09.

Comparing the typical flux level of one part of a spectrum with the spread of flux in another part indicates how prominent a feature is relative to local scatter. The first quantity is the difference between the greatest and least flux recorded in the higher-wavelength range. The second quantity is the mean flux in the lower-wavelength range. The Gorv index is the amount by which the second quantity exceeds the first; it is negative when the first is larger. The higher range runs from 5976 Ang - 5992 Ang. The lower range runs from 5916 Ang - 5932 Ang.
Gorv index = 14.9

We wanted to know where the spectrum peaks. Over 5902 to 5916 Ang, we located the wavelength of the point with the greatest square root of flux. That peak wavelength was 5915.0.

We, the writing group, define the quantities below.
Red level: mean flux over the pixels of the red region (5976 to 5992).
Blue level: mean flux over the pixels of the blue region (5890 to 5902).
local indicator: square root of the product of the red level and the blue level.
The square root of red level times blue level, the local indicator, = 16.9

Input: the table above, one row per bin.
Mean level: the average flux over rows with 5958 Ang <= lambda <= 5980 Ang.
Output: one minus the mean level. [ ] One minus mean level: -16.7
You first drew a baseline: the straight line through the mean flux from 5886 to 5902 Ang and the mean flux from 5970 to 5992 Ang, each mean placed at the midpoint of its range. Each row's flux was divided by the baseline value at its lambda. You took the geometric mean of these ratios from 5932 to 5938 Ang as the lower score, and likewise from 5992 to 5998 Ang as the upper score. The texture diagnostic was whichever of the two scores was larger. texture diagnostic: 1.02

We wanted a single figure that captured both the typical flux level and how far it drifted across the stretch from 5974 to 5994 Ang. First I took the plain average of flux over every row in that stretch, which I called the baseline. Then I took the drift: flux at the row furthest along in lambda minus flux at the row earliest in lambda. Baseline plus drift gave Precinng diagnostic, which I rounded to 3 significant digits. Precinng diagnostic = 17.2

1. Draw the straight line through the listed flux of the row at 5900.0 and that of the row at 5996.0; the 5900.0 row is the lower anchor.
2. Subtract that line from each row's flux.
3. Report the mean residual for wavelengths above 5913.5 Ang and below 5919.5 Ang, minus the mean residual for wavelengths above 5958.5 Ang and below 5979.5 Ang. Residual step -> 1.9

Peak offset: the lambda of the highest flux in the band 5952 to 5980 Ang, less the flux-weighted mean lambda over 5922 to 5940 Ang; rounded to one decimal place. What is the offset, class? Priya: 22.6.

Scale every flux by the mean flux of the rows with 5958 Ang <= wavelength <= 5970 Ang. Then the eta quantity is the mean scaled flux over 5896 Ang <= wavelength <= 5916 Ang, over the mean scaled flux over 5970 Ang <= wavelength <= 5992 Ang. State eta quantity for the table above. 0.97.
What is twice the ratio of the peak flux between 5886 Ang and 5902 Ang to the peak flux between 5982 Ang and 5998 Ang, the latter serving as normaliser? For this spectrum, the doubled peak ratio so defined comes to 1.74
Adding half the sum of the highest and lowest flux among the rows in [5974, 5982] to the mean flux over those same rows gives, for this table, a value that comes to 37.0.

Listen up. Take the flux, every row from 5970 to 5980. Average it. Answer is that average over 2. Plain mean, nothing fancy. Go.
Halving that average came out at 9.04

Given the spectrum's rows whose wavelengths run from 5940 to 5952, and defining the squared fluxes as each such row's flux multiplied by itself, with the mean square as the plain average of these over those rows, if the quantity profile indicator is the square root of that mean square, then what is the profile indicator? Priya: 17.7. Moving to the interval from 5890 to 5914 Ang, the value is 16.6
